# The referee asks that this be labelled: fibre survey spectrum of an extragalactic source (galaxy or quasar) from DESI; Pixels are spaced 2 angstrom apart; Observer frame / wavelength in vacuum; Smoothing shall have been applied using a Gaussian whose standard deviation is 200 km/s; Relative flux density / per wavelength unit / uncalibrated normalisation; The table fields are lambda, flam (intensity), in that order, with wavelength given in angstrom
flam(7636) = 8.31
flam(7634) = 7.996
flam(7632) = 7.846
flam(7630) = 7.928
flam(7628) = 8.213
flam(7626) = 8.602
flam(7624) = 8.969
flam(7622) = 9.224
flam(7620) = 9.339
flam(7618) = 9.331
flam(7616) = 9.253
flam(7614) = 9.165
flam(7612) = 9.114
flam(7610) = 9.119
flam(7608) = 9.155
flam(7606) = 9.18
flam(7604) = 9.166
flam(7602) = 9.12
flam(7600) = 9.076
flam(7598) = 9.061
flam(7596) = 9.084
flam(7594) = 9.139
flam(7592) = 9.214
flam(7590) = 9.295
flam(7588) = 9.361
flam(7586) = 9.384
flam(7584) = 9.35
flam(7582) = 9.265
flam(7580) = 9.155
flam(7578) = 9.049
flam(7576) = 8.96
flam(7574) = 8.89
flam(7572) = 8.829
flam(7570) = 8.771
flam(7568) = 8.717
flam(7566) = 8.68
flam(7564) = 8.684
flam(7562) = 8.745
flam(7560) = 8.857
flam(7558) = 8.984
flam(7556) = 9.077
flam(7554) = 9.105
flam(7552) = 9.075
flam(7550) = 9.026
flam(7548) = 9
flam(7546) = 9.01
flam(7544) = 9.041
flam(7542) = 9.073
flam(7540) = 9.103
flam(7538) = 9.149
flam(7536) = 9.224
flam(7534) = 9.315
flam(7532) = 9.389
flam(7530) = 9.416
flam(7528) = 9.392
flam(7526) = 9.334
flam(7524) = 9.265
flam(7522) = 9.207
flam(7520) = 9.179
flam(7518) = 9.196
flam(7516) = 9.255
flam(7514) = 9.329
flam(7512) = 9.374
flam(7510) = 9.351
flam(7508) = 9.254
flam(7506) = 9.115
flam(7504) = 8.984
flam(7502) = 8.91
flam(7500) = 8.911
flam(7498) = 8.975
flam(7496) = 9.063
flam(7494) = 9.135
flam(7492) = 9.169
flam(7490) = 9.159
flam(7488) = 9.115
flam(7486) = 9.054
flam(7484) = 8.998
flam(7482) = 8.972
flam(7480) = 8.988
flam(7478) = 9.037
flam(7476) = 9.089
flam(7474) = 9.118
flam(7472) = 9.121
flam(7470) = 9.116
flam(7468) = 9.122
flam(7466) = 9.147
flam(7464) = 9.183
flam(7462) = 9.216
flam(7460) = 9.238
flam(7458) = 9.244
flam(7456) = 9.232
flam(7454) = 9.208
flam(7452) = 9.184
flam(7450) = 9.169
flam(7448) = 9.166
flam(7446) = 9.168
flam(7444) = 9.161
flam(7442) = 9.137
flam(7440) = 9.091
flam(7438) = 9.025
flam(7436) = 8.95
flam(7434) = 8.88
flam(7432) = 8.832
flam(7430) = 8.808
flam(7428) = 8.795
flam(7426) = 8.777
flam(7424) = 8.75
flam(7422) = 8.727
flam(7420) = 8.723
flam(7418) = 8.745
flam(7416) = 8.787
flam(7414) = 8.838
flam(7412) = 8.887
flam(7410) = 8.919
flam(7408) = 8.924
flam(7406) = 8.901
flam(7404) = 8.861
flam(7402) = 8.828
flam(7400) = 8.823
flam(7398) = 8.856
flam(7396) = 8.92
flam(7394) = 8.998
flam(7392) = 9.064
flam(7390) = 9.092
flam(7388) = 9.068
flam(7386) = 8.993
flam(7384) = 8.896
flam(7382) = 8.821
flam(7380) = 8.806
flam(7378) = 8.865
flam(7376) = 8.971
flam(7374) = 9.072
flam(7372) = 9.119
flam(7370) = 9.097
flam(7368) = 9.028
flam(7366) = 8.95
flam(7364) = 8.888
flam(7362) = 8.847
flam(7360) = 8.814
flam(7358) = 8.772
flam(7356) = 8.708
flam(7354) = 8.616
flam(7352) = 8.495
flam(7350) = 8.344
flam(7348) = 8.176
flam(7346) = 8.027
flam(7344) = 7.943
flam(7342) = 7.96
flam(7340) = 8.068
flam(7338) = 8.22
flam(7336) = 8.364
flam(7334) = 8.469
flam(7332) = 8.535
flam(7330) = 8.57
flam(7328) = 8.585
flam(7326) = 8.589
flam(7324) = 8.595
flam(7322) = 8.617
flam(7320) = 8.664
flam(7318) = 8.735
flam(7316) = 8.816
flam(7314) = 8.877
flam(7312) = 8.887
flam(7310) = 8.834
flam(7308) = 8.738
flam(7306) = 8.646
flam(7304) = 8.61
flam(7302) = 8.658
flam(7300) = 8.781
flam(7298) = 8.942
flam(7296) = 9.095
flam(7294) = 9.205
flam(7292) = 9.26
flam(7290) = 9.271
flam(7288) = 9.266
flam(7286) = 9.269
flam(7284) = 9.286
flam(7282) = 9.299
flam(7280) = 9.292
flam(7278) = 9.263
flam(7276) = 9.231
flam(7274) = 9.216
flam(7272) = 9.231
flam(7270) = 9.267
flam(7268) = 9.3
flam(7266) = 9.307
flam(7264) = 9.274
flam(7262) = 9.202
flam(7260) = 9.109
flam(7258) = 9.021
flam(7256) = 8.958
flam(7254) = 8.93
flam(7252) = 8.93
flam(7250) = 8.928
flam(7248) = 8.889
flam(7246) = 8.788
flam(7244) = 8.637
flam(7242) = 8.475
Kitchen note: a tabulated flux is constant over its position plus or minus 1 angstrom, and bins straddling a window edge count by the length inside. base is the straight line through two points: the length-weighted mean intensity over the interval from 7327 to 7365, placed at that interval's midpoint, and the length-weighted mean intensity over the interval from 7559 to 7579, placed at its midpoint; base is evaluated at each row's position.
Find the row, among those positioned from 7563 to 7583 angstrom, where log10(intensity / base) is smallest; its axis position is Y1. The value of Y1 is 7566 angstrom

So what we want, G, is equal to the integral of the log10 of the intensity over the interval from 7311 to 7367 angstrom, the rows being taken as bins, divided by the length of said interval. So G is 0.931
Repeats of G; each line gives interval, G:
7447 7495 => 0.961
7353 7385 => 0.949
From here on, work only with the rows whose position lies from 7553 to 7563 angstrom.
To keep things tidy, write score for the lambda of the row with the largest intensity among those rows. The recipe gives 7554 angstrom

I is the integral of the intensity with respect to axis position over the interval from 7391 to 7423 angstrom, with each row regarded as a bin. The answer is 284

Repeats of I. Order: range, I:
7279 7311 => 289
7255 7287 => 295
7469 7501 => 290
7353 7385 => 285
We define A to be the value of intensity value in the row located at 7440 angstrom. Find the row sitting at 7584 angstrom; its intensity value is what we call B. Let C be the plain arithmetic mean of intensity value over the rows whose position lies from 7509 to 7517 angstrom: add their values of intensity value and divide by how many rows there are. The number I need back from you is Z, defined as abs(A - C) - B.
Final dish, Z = -9.11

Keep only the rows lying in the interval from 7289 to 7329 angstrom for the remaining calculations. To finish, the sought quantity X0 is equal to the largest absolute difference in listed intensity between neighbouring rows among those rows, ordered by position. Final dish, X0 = 0.16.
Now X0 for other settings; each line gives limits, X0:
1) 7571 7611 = 0.11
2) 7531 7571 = 0.13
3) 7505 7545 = 0.14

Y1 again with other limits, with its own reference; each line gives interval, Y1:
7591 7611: 7598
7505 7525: 7506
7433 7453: 7434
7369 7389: 7380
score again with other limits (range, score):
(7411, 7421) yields 7412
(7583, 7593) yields 7586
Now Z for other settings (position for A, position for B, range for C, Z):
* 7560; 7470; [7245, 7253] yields -9.09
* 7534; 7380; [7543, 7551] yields -8.51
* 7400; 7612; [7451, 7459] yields -8.72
